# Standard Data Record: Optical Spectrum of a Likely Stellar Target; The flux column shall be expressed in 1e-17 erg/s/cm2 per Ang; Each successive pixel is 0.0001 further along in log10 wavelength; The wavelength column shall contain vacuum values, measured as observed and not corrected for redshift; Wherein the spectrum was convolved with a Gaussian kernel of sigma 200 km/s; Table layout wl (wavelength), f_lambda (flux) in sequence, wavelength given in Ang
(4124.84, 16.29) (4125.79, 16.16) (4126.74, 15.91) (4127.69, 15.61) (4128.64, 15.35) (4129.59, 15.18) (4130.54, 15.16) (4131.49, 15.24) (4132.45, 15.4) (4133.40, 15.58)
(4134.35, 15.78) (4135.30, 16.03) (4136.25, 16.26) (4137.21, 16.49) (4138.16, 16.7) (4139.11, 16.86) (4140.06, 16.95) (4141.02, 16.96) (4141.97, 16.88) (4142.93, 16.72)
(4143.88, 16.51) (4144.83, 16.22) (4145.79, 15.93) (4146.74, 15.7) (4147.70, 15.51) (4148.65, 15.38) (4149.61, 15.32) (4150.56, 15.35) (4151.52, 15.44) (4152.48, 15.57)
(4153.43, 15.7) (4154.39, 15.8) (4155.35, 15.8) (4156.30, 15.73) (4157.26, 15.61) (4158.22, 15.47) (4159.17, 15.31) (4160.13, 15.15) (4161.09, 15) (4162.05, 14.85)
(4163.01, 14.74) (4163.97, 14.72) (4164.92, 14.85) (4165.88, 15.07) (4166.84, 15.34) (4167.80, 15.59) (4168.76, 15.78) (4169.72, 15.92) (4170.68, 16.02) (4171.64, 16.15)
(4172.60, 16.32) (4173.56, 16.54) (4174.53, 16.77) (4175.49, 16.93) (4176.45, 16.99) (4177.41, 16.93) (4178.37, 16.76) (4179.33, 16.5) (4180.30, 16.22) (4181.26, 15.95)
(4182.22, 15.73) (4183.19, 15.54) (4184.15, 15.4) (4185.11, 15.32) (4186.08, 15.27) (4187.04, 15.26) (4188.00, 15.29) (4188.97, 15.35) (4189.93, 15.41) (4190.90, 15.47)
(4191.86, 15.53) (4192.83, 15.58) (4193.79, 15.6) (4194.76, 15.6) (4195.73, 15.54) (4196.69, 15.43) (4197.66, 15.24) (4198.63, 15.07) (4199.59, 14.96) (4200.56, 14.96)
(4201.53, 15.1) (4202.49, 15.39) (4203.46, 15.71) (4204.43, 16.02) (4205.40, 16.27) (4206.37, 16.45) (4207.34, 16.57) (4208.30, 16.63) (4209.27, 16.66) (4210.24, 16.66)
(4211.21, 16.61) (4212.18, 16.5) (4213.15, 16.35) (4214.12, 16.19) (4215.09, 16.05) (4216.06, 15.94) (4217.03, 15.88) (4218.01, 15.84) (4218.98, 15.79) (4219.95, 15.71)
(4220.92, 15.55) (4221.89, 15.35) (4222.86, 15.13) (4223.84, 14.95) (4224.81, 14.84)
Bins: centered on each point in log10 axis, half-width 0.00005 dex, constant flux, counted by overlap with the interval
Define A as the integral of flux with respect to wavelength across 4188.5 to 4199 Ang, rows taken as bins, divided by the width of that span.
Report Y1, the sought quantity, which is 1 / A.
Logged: 0.065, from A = 15.4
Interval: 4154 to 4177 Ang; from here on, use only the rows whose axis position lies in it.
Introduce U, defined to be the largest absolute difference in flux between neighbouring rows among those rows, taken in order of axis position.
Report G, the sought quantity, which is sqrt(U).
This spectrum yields 0.52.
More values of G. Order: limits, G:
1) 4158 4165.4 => 0.40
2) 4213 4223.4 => 0.47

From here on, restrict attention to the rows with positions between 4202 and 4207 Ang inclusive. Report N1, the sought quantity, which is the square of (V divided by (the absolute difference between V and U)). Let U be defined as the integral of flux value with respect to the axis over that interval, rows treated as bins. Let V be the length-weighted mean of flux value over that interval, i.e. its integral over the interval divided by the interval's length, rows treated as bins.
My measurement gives 0.06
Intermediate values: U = 80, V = 16.0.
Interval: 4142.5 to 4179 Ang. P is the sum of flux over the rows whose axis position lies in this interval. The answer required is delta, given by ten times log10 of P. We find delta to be 27.8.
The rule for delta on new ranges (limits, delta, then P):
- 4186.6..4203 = 24.2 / 261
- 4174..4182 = 21.2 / 133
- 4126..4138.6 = 23.1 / 205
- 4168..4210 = 28.3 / 682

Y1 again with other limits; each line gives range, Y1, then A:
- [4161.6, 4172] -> 0.065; 15.4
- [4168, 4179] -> 0.061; 16.4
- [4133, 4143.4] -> 0.061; 16.5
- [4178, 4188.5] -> 0.064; 15.7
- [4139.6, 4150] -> 0.062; 16.2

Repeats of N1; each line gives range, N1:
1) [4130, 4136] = 0.04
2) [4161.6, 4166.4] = 0.07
